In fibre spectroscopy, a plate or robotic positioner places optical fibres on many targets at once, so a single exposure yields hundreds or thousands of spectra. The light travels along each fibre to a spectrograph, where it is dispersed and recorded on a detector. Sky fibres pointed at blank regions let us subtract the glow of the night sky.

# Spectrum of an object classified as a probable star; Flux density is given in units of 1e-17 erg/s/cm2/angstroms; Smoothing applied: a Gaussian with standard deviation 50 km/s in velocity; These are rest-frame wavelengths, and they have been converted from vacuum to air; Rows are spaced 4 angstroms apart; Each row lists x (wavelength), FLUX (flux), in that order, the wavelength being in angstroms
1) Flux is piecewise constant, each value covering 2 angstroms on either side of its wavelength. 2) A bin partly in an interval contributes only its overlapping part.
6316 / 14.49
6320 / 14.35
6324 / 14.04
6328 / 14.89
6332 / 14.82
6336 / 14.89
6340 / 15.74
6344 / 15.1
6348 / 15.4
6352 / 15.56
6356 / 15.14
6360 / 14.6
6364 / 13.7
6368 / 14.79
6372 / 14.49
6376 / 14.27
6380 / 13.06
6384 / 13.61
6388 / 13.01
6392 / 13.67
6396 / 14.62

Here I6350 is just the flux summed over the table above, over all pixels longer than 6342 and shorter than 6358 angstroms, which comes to 61.2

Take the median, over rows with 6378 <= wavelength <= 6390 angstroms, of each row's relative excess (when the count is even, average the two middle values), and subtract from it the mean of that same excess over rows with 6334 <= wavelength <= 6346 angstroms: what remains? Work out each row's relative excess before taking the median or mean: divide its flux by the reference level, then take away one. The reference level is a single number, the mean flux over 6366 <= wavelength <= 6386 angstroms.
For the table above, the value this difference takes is -0.16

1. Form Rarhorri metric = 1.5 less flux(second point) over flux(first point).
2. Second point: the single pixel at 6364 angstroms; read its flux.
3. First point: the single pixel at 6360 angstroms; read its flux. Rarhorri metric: 0.56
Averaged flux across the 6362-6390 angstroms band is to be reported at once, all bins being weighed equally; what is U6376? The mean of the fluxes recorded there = 13.8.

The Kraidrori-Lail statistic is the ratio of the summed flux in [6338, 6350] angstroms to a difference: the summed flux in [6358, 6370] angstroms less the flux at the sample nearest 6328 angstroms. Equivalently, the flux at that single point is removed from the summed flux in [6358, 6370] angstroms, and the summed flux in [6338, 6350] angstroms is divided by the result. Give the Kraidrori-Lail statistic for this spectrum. 1.64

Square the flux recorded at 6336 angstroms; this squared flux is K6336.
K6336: 222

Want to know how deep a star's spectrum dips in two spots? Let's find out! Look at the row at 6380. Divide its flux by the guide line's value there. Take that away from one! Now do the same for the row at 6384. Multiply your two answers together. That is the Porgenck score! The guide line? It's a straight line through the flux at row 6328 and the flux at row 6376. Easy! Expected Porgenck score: 0.0032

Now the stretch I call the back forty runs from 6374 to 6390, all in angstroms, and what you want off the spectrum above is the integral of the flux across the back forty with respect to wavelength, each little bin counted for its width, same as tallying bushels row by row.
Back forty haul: 216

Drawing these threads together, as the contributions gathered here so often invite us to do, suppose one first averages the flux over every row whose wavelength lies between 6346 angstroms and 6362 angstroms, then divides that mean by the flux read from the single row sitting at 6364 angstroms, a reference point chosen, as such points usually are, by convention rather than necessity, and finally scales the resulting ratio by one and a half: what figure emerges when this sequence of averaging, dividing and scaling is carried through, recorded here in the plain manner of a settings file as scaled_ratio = 1.66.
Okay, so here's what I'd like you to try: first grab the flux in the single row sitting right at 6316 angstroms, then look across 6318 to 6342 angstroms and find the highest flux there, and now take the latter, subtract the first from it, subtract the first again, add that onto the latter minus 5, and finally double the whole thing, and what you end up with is -5.0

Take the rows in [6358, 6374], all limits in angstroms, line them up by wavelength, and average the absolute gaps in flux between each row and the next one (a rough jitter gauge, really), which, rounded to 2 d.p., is 0.76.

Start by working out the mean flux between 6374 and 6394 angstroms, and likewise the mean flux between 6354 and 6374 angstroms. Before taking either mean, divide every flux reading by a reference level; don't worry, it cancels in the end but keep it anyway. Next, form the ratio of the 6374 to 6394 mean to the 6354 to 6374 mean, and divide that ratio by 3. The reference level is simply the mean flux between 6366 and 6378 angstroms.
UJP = 0.310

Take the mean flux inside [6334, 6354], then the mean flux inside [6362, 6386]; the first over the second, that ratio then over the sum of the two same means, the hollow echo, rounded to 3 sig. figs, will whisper 0.0374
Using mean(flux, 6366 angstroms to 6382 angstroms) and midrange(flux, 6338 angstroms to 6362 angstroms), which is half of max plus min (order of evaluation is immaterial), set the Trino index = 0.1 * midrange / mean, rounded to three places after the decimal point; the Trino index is 0.107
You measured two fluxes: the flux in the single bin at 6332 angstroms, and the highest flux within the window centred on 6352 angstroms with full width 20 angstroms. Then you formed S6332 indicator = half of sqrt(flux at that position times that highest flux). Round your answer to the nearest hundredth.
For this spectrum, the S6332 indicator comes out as 7.59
